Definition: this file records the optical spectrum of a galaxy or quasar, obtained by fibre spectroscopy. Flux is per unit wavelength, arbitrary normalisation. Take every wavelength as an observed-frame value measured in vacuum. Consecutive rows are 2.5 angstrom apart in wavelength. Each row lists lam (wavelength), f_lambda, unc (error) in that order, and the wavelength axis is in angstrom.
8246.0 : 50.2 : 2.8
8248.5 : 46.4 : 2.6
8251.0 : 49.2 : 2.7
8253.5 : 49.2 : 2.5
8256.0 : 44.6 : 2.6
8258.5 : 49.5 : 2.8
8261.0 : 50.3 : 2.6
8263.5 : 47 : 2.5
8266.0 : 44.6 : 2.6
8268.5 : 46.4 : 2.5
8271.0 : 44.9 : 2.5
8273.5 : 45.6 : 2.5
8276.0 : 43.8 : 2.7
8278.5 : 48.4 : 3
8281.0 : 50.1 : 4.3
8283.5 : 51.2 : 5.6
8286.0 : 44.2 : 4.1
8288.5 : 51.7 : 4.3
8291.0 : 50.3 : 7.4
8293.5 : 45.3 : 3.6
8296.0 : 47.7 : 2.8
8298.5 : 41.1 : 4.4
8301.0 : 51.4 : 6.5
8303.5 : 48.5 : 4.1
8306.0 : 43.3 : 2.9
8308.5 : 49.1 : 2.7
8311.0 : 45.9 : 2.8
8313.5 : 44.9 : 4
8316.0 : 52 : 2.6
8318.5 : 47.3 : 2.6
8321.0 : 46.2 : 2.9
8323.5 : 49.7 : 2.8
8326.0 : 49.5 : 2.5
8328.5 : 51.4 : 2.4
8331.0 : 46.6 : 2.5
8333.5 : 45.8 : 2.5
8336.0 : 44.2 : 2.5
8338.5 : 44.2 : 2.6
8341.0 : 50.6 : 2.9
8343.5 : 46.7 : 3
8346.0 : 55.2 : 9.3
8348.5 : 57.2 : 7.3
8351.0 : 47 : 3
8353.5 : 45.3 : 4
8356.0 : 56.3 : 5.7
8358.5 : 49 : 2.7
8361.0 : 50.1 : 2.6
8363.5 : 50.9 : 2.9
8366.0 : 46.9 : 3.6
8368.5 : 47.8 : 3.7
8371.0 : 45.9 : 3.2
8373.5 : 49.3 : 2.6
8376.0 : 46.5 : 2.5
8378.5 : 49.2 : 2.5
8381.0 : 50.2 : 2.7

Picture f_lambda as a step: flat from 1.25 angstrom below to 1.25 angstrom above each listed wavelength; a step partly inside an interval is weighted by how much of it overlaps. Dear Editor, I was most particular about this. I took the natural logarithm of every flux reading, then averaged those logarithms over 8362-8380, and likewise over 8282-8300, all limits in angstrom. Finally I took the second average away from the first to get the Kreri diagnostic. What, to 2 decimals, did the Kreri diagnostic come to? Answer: 0.02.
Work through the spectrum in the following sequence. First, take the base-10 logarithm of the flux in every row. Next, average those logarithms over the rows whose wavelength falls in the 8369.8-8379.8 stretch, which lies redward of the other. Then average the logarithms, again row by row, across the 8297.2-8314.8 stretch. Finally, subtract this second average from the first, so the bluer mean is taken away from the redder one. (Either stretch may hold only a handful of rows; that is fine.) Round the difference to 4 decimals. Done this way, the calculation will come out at 0.0139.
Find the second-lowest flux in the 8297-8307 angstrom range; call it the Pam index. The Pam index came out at 43.3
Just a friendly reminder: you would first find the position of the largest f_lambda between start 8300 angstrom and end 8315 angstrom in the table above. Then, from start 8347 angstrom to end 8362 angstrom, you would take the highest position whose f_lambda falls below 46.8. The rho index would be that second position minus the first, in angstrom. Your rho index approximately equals 52.5 angstrom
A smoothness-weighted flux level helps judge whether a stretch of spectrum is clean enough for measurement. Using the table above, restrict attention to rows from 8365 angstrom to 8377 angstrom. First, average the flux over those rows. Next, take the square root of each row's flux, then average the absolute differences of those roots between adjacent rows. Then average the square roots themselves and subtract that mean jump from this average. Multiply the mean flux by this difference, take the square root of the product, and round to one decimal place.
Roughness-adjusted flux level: 17.8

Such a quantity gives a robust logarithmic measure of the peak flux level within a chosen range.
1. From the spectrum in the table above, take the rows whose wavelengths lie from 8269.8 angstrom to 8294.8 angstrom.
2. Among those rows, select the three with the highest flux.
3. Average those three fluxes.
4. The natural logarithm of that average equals 3.93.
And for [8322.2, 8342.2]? 3.92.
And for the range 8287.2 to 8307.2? 3.93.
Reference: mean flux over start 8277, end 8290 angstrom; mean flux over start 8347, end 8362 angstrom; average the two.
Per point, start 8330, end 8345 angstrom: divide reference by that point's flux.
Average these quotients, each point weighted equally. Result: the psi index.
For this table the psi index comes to 1.08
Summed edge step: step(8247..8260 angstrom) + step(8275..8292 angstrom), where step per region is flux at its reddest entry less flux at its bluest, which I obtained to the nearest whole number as 10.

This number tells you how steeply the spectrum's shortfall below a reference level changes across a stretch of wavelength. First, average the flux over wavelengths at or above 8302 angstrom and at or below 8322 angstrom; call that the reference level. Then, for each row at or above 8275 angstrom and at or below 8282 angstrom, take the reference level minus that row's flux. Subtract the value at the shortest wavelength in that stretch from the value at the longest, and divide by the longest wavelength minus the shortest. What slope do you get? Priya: -1.3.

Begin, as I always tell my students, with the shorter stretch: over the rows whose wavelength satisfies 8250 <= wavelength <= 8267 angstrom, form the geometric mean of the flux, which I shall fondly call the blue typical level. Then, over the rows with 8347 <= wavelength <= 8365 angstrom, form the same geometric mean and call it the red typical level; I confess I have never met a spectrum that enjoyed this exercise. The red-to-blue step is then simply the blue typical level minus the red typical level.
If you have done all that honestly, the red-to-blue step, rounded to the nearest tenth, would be -2.9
